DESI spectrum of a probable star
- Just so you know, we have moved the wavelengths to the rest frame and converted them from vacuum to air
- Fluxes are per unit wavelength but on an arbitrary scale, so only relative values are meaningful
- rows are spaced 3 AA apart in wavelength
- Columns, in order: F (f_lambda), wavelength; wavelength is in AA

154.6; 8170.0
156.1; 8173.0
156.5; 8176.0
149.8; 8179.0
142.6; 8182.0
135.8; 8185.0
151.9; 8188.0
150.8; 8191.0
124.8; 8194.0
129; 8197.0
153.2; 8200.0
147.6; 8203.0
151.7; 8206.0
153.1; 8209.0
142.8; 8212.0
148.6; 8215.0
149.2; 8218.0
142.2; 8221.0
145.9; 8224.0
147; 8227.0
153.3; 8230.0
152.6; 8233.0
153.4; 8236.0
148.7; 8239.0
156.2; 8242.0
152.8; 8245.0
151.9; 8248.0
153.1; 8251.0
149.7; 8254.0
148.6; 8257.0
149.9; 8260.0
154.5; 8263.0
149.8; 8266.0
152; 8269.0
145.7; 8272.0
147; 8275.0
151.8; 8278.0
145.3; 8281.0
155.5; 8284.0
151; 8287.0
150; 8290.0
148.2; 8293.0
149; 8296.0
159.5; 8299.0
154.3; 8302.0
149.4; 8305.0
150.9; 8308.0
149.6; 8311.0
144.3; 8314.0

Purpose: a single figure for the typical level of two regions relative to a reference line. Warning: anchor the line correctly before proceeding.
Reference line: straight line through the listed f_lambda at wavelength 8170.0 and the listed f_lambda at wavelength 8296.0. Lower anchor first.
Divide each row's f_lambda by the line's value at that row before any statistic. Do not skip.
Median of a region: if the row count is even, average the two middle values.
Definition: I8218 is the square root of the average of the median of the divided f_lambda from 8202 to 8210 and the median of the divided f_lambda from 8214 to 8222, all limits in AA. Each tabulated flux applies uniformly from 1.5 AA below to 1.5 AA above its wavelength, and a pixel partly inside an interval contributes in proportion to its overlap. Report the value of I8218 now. 0.99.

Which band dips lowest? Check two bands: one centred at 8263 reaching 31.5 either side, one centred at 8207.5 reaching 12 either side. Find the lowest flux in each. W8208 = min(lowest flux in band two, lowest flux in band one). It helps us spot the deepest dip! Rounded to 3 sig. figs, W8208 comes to 129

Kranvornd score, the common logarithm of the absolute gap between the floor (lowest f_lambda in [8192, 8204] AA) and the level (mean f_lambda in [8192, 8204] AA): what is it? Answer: 1.1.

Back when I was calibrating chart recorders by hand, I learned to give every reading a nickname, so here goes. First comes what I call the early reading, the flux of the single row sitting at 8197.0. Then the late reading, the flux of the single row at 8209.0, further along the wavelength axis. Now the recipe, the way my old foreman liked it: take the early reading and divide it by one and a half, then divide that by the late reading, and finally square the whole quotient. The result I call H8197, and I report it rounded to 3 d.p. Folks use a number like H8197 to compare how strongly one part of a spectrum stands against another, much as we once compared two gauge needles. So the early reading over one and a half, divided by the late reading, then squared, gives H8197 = 0.316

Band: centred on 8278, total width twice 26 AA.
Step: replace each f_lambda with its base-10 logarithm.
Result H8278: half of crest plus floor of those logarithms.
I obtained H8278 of 2.18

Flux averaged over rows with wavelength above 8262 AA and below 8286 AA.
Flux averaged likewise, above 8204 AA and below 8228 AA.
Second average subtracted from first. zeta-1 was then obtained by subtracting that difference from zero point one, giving -2.5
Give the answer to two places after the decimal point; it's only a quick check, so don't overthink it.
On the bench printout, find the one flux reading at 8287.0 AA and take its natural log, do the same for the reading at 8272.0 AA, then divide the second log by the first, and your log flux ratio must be 0.99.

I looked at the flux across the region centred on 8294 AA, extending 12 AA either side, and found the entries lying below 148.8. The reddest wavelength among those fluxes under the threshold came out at 8293.0 AA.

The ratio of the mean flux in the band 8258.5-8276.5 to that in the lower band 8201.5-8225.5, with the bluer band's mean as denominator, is 1.015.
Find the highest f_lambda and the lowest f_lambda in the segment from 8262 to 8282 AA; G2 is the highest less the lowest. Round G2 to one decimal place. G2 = 9.2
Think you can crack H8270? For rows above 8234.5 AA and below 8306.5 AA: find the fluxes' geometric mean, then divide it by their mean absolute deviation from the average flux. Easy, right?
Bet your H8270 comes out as 56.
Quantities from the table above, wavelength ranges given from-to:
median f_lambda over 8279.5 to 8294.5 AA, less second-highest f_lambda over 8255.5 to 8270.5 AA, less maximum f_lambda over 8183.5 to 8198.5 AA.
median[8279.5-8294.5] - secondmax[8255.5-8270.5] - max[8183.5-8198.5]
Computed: -154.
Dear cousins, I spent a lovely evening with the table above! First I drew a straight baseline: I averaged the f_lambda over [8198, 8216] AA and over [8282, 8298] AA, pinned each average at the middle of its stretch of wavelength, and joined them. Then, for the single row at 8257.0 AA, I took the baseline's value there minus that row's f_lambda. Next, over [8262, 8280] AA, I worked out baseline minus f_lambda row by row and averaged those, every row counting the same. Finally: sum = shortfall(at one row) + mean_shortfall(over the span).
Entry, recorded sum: 2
